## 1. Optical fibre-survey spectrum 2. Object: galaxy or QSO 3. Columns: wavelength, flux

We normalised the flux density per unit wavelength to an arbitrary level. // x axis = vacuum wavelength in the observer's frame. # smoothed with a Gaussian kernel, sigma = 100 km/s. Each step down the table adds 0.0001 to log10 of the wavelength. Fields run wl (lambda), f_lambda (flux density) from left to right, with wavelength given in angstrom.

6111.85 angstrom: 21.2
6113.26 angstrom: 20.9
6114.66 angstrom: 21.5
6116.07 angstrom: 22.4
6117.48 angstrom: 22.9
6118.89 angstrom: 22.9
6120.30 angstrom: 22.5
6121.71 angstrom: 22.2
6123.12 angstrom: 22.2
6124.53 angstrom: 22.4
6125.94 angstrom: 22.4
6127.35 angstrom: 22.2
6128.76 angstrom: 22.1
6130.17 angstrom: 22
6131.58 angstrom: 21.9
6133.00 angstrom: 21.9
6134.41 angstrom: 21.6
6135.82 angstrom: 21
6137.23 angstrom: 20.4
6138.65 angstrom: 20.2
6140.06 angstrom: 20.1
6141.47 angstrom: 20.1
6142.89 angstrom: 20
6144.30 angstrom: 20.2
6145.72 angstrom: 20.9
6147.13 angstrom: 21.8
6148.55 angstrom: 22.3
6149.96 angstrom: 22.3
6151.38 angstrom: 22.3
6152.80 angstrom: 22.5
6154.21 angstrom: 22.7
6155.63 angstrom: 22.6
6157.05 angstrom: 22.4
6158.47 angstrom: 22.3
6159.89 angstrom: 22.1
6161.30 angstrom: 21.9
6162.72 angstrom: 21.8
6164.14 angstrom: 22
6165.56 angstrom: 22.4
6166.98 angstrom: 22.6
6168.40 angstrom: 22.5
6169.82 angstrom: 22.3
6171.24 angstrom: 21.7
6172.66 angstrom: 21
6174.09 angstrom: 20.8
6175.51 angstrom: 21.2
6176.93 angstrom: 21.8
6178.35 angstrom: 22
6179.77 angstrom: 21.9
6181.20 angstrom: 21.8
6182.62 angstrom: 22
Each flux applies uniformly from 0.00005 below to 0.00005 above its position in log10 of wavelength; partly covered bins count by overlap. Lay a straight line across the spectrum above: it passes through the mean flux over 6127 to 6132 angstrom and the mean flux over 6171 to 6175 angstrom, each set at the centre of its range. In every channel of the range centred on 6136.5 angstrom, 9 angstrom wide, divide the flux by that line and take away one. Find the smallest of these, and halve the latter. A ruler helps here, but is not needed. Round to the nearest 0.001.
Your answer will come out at -0.040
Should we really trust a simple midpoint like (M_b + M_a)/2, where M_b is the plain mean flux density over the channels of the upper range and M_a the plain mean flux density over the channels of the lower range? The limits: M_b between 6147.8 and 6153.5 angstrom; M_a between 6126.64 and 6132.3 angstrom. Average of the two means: 22.2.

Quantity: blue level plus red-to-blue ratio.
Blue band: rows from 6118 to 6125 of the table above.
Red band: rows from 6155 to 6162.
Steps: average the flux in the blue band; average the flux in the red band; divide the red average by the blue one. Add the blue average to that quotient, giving 23.4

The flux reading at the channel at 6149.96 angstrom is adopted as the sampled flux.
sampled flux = 22.3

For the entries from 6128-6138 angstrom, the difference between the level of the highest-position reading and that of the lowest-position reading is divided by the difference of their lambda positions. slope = -0.2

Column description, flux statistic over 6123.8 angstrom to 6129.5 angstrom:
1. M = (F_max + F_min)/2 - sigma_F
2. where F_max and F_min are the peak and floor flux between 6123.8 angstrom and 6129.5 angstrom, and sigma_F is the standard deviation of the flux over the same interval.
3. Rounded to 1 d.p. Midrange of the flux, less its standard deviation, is 22.1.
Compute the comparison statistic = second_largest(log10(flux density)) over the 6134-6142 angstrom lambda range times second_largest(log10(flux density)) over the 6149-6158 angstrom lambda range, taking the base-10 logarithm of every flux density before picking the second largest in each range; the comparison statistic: 1.79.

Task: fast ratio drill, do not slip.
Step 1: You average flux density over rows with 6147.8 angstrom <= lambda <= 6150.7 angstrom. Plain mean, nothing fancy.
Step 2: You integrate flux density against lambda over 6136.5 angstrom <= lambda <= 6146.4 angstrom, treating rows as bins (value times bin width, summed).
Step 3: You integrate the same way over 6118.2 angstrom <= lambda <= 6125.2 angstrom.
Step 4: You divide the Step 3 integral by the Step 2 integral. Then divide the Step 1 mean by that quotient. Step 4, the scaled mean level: 28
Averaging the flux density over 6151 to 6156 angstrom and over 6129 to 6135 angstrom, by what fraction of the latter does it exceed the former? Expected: -0.031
